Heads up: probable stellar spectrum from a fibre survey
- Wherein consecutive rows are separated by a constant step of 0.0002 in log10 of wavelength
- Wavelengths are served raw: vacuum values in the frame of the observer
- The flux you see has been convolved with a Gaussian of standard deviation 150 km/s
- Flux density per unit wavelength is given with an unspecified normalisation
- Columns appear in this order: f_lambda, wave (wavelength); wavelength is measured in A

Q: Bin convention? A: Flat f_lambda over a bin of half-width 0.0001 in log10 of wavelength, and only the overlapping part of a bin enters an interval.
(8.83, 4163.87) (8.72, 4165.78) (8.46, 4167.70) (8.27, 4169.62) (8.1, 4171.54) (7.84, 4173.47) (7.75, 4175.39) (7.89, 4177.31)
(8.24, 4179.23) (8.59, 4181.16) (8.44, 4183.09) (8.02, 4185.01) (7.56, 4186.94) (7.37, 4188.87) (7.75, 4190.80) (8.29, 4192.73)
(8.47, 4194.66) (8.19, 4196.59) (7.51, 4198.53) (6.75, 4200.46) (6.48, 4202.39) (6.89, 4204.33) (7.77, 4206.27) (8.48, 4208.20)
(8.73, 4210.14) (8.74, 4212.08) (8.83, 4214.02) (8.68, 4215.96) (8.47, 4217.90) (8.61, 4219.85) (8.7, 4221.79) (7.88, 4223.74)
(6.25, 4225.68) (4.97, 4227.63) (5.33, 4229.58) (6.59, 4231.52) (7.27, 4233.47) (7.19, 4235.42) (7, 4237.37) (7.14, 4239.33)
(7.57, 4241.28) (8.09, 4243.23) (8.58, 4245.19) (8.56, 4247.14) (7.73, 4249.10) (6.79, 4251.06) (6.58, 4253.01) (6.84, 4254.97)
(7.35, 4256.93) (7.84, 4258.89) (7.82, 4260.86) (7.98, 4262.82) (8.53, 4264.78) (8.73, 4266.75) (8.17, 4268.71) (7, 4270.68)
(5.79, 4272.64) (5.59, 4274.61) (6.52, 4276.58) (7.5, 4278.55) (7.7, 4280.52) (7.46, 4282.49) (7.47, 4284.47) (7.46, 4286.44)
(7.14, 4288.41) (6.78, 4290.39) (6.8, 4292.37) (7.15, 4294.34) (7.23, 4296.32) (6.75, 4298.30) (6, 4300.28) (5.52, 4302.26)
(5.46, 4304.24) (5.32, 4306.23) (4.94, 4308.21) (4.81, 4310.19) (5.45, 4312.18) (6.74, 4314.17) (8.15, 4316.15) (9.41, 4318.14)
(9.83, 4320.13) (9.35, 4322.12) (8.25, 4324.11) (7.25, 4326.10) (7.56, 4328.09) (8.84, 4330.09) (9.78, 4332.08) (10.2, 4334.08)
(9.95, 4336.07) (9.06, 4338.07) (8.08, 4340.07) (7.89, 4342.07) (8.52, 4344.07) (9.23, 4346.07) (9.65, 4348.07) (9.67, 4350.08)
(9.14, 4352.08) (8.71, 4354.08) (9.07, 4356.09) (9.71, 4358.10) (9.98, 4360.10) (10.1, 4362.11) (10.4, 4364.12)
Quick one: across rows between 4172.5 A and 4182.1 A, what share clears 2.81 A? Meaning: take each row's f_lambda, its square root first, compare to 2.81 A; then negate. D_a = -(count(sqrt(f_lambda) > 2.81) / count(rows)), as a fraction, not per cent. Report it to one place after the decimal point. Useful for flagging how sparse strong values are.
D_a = -0.4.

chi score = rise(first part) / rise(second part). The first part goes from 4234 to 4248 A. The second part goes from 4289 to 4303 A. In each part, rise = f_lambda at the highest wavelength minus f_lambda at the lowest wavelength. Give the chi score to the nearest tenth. -1.1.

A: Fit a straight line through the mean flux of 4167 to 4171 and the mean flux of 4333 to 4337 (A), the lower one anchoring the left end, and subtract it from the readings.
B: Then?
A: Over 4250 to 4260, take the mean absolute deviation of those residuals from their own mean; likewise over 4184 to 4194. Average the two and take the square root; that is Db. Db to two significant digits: 0.58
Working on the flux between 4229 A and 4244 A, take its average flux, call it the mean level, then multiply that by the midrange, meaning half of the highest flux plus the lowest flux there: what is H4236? 47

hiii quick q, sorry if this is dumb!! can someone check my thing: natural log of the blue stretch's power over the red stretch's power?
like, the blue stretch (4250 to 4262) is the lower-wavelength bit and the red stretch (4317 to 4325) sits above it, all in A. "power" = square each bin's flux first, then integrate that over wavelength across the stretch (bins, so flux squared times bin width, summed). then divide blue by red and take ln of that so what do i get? -0.1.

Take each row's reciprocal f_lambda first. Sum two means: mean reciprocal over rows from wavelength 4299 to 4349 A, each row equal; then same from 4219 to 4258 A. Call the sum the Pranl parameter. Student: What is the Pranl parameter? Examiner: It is 0.277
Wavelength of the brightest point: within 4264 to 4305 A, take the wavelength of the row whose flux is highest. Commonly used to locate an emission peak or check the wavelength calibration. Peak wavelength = 4266.75 A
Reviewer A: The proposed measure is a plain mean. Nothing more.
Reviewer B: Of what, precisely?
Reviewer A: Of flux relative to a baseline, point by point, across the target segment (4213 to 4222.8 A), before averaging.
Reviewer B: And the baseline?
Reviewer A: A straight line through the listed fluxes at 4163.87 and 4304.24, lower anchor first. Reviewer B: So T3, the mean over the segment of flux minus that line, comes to 1.1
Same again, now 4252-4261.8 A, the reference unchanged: 0.7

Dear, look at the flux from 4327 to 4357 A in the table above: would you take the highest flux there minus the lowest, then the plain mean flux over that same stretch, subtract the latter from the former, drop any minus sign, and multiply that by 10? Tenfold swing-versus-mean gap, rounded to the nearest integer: 64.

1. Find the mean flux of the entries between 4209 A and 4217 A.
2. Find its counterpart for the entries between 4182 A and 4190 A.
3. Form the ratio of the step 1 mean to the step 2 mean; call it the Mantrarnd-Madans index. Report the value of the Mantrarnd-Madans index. 1.1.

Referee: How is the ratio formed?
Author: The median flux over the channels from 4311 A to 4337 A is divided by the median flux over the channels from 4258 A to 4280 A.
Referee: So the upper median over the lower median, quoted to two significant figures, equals 1.1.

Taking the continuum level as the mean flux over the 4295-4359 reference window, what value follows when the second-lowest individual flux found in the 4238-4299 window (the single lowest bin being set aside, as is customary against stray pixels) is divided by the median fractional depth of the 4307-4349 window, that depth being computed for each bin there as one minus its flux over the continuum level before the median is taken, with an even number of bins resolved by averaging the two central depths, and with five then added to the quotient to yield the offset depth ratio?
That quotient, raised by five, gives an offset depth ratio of -81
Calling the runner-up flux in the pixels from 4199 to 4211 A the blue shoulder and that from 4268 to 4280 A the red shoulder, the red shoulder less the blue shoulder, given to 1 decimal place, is -1.0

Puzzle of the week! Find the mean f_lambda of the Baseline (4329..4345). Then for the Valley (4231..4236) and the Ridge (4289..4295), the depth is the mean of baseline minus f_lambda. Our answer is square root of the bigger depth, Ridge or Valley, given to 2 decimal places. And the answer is 1.46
